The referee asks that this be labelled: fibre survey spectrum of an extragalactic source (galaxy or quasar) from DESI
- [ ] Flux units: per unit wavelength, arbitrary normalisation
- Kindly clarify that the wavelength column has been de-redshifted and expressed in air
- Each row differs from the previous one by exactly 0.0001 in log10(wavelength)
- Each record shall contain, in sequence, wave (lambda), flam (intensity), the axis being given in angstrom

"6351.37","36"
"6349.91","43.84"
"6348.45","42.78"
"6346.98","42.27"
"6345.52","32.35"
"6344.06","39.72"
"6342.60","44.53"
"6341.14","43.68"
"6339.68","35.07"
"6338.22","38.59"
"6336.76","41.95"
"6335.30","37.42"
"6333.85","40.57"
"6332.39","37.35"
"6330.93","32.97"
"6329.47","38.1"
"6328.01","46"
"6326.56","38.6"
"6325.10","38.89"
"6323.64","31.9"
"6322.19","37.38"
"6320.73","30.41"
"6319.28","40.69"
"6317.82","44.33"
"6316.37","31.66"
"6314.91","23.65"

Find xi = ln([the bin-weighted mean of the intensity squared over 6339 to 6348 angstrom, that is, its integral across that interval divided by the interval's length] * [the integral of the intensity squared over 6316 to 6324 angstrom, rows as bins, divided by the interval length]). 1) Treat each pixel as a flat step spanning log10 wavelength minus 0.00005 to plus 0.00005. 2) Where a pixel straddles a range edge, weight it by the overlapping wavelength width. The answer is 14.6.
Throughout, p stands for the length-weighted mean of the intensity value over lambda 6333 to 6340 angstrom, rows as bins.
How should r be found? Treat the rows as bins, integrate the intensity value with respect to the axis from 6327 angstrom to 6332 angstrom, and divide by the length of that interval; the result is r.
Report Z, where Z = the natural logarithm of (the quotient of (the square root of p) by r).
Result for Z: -1.83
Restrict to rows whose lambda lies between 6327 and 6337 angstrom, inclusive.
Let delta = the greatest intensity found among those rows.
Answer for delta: 46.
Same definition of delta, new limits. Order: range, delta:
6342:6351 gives 44.53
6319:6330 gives 46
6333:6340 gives 41.95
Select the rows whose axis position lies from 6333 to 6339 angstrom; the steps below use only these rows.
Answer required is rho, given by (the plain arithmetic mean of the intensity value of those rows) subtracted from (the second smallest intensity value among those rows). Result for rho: -1.0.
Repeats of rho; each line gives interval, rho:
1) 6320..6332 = -4.9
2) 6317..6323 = -0.8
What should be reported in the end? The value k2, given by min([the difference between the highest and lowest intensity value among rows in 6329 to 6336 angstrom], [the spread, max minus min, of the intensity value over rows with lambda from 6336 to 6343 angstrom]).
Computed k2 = 8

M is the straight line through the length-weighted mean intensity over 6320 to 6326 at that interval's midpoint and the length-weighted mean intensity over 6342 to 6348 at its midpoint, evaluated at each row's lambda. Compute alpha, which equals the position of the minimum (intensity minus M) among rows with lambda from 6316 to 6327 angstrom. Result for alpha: 6320.73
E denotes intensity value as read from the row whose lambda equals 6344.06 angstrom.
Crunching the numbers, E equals 39.72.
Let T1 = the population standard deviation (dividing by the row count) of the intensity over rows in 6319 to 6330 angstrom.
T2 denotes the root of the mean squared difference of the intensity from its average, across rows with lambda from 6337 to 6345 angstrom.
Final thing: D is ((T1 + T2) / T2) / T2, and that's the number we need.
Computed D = 0.67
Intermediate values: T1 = 4.6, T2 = 3.5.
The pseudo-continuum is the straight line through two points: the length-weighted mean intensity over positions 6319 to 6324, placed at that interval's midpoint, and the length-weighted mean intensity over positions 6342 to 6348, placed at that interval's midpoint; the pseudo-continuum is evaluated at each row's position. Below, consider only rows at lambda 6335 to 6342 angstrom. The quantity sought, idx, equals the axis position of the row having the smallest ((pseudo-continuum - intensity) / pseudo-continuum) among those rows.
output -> 6341.14 angstrom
